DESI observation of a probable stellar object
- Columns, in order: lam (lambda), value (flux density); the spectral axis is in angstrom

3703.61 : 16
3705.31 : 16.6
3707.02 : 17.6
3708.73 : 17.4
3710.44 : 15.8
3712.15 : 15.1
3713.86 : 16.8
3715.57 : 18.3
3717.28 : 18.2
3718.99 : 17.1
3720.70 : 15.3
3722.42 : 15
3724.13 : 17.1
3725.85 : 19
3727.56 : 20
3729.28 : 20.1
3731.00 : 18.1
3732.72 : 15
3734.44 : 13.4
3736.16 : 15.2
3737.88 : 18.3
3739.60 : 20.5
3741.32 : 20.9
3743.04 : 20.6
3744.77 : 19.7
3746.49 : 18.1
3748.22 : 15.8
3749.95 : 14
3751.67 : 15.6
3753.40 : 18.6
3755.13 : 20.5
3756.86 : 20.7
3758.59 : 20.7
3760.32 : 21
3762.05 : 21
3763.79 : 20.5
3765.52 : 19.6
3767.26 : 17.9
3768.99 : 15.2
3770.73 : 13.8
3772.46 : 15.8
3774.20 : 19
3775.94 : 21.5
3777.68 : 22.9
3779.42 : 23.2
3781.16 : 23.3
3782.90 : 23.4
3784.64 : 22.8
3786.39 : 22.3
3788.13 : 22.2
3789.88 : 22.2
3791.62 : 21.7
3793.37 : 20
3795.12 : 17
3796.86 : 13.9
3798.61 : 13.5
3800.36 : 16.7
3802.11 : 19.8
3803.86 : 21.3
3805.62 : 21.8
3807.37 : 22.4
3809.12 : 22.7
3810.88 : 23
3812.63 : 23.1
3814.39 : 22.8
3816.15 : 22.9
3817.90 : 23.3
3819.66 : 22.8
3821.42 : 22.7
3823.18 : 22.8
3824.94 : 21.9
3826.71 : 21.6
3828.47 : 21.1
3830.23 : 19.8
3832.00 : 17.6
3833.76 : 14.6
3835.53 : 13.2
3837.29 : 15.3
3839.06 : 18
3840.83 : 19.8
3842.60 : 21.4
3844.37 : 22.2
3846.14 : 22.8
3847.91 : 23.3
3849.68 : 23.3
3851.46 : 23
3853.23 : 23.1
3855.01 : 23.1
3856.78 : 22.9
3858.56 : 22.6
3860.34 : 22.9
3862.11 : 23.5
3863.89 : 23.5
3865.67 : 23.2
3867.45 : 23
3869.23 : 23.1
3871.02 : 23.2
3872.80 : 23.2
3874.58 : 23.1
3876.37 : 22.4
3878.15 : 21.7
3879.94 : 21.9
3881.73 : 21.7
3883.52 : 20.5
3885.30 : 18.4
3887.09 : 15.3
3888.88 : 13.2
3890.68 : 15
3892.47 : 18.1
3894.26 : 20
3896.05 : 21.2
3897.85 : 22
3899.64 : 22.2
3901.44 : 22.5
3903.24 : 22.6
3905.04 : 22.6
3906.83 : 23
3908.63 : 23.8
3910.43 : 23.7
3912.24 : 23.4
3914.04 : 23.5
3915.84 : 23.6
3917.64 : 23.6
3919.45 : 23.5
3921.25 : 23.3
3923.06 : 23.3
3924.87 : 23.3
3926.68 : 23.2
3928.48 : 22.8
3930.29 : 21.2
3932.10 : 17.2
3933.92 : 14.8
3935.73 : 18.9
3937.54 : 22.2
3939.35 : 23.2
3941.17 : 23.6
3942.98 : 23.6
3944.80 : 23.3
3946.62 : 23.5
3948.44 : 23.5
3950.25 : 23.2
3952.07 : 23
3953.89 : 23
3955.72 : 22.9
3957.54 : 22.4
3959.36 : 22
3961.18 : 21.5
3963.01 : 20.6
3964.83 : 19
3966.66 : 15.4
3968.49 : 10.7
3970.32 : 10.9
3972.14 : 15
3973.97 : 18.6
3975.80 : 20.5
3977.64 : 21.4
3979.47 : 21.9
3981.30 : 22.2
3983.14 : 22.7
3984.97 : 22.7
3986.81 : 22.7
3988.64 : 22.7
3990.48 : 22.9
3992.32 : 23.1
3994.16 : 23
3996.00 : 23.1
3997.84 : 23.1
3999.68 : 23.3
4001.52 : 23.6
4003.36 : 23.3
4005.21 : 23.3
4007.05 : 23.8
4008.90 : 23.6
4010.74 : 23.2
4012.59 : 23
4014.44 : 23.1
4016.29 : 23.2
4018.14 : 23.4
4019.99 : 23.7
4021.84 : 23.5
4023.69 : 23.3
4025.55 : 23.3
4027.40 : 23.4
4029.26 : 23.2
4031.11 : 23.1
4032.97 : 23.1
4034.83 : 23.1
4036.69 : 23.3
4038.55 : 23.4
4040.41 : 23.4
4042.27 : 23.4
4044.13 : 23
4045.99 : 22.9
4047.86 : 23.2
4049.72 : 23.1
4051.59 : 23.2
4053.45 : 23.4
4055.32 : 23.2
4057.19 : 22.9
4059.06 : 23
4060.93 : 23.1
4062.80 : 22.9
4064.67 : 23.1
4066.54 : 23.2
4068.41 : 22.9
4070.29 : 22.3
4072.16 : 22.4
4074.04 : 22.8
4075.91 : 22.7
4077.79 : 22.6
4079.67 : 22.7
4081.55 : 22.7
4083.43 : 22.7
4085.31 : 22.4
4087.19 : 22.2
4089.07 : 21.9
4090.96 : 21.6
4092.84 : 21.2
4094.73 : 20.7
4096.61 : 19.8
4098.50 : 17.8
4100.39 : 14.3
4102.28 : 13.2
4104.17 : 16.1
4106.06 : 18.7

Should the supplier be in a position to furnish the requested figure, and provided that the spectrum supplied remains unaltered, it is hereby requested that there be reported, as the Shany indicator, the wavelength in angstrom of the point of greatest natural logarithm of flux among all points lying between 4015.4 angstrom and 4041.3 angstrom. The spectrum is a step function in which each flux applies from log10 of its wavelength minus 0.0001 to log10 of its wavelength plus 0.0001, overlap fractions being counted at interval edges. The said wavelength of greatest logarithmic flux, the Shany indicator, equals 4019.99 angstrom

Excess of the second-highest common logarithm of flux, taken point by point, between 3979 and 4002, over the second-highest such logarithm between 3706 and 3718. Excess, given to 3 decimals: 0.107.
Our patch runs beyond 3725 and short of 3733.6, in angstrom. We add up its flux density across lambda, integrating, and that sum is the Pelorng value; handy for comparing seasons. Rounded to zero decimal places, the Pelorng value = 158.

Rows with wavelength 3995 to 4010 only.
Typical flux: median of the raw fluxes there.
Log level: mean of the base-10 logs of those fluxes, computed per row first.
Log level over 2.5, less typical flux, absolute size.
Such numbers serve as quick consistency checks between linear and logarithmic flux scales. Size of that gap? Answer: 22.8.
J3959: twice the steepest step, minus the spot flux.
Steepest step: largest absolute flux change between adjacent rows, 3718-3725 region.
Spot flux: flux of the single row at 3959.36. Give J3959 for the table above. -17.8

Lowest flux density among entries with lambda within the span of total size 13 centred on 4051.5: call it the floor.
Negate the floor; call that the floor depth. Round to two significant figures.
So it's -23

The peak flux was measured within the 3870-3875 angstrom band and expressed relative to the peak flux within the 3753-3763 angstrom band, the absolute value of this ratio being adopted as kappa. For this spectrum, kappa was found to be 1.10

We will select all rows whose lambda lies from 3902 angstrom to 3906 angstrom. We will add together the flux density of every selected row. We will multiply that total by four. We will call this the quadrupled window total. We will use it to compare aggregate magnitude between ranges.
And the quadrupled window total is 181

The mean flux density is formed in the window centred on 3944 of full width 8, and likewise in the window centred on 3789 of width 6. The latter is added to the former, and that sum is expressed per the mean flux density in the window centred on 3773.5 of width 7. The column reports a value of 2.6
